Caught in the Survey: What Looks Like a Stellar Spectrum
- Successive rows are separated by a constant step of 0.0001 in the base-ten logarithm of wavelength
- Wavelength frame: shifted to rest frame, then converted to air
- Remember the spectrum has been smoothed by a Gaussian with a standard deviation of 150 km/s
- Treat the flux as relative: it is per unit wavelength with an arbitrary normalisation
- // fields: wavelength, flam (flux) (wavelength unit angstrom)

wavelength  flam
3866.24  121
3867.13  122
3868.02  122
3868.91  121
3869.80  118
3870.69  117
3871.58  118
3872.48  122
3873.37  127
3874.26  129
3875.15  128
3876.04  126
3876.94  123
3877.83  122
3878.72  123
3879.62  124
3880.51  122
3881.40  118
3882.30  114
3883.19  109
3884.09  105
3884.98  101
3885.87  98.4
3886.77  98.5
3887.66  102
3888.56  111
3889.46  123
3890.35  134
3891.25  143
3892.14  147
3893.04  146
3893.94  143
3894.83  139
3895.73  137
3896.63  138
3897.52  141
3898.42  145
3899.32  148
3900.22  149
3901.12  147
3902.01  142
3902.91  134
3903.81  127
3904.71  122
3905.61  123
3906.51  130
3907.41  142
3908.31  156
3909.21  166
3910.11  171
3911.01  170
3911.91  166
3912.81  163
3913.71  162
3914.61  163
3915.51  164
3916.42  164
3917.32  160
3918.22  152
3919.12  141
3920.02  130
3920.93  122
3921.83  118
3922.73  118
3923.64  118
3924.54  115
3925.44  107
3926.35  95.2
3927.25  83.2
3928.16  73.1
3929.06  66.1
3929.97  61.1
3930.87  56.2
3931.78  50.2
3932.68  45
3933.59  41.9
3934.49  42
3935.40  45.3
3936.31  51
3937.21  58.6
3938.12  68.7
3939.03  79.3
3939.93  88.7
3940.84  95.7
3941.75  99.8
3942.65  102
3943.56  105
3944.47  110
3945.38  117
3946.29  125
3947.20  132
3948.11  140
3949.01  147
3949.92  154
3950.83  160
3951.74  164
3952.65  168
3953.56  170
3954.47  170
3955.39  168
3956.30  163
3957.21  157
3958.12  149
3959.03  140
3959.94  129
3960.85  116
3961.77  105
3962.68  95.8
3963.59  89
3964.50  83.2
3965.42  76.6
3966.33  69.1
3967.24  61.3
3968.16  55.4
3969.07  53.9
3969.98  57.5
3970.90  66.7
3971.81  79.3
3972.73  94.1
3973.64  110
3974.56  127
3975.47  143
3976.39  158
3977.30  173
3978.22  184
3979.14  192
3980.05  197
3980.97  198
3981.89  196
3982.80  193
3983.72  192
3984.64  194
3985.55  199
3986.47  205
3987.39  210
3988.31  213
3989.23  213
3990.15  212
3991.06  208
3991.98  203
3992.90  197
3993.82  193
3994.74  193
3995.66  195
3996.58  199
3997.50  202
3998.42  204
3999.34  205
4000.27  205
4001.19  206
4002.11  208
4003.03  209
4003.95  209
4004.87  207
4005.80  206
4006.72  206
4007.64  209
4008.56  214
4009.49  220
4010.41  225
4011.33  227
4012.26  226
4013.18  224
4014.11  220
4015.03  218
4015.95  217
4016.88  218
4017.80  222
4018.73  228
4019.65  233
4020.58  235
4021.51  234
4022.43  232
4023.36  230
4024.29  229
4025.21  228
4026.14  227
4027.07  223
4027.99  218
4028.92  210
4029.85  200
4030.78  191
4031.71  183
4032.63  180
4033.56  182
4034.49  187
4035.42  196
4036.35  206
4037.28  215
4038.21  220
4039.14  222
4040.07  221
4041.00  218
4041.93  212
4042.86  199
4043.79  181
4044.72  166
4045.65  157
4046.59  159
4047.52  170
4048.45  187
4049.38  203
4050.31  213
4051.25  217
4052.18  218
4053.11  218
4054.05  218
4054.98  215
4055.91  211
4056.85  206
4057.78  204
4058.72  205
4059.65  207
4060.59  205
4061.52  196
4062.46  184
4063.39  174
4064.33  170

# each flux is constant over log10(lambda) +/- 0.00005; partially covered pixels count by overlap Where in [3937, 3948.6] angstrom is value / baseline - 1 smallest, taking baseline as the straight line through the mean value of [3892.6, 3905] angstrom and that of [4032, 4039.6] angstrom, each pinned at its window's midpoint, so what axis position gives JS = 3937.21 angstrom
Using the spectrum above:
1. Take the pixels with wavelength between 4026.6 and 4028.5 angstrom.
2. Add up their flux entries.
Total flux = 441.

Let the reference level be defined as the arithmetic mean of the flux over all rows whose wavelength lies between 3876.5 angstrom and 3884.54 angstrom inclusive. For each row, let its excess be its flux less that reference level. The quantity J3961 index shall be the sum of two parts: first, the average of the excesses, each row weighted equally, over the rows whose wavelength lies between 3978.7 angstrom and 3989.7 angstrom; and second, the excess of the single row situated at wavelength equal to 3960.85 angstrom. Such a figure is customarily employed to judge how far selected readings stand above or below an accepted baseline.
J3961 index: 81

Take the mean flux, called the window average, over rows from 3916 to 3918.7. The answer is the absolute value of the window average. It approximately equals 159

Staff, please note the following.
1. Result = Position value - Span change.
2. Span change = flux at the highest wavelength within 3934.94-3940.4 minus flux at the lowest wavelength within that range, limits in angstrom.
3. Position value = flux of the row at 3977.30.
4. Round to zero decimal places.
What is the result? 130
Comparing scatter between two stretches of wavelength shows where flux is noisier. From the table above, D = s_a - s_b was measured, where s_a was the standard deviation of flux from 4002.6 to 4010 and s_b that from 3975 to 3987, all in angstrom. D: -13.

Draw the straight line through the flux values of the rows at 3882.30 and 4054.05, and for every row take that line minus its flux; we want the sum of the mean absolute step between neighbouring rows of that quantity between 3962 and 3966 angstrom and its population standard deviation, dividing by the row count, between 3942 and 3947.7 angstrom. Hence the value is 17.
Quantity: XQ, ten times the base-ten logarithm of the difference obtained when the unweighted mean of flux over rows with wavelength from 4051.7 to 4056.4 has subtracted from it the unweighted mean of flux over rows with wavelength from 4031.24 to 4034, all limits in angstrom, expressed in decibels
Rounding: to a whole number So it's 15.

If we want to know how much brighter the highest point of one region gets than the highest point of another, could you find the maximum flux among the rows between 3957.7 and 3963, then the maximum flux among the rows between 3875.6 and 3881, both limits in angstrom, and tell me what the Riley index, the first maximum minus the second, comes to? 23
